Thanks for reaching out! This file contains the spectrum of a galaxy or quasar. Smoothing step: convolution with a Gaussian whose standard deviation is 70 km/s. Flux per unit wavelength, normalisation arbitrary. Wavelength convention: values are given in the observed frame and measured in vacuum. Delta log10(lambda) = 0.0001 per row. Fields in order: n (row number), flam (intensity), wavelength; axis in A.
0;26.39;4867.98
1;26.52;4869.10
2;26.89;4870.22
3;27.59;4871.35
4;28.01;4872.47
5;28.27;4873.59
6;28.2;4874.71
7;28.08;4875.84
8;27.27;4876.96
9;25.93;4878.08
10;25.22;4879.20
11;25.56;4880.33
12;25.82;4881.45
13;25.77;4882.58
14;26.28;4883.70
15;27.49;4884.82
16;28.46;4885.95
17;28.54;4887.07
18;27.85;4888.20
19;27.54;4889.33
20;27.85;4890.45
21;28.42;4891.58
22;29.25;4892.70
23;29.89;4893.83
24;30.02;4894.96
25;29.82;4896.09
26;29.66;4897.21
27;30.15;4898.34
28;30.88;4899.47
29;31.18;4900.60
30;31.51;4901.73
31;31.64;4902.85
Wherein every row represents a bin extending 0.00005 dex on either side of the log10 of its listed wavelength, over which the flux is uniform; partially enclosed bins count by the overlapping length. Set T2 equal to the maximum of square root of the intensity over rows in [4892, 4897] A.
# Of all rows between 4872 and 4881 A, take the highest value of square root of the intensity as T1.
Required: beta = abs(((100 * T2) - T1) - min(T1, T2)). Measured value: 537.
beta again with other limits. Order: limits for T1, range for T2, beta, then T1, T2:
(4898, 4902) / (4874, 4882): 520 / 5.61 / 5.31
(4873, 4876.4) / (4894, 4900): 545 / 5.32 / 5.56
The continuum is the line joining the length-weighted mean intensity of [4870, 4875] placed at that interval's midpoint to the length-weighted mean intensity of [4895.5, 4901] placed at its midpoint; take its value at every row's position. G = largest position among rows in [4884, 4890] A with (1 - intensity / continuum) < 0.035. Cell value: 4887.07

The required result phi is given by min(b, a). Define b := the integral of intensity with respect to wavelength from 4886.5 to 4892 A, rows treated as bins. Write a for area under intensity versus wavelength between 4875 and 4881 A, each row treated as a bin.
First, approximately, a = 159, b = 154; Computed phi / 154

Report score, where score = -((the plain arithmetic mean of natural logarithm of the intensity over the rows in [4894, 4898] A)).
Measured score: -3.40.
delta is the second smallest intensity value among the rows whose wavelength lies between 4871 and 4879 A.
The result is 27.27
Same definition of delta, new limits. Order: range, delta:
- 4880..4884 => 25.77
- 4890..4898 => 28.42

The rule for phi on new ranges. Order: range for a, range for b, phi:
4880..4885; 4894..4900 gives 131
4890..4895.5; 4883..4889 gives 160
